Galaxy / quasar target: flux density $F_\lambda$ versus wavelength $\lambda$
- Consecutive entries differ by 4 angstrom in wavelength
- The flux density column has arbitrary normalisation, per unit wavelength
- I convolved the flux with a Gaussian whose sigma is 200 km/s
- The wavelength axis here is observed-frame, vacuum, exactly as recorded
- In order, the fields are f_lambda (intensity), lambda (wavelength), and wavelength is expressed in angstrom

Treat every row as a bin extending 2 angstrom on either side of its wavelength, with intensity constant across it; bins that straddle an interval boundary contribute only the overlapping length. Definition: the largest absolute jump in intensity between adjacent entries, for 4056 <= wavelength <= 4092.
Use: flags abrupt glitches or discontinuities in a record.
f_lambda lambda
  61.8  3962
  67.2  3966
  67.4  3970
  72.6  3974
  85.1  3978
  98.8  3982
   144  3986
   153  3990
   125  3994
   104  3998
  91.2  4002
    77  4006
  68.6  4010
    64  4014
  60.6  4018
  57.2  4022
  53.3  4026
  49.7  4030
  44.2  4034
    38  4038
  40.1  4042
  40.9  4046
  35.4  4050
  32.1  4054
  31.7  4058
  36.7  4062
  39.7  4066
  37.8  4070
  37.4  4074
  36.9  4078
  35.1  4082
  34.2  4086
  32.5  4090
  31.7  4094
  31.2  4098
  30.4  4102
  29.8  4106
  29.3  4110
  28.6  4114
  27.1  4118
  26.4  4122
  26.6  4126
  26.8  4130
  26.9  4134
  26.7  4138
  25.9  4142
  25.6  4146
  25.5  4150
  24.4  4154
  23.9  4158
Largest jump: 5.0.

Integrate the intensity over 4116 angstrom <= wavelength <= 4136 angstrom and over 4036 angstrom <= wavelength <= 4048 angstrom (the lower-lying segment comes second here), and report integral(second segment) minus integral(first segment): -59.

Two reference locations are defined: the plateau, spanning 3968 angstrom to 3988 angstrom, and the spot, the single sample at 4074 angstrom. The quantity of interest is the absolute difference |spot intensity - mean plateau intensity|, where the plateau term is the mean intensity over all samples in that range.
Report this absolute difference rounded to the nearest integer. 56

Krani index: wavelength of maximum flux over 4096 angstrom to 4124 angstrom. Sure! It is 4098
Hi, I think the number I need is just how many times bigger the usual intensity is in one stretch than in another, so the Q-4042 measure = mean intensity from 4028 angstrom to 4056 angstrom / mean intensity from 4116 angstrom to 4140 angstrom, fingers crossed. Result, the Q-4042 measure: 1.50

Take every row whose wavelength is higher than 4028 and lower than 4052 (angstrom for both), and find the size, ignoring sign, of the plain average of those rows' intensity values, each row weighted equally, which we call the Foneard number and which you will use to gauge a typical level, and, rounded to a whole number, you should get 41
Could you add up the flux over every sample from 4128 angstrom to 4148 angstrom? 132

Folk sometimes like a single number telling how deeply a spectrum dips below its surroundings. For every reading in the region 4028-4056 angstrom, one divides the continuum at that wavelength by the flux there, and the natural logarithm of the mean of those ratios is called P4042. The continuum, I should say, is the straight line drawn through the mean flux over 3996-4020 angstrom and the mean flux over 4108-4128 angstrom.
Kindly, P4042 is 0.4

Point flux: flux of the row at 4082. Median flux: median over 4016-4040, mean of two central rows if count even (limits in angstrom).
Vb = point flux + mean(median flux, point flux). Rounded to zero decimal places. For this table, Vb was 78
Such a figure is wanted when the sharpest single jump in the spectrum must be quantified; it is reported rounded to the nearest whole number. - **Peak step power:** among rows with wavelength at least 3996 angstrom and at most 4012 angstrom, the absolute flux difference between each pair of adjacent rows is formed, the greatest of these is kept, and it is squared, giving 202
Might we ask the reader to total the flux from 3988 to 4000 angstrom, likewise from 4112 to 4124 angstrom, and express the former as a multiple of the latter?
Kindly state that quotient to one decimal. 4.7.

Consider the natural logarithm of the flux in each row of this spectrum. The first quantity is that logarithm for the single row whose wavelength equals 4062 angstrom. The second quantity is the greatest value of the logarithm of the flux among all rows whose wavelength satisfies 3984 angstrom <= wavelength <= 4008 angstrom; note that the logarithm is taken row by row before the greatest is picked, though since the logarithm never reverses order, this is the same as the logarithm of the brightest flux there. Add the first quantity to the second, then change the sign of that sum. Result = -8.6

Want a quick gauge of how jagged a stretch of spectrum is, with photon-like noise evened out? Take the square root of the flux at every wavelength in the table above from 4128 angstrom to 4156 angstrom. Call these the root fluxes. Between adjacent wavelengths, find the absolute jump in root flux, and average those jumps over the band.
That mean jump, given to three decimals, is 0.043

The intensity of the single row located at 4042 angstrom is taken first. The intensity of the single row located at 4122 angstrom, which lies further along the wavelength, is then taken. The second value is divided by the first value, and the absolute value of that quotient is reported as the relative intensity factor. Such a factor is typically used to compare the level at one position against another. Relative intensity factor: 0.66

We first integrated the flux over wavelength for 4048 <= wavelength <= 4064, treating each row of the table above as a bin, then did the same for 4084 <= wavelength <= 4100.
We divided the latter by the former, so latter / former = 1.0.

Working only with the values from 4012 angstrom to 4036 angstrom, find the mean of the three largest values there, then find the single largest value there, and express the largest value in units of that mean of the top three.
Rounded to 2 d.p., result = 1.06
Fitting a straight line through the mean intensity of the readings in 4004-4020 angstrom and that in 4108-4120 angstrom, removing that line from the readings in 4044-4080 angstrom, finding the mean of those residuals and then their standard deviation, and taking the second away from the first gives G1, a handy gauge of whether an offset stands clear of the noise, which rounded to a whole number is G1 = -17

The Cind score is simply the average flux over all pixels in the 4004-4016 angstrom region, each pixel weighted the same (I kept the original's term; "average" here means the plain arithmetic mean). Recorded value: 70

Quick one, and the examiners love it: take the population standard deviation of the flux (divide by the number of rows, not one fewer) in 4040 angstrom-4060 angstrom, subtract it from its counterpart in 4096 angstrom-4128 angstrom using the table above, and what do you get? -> -2.2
